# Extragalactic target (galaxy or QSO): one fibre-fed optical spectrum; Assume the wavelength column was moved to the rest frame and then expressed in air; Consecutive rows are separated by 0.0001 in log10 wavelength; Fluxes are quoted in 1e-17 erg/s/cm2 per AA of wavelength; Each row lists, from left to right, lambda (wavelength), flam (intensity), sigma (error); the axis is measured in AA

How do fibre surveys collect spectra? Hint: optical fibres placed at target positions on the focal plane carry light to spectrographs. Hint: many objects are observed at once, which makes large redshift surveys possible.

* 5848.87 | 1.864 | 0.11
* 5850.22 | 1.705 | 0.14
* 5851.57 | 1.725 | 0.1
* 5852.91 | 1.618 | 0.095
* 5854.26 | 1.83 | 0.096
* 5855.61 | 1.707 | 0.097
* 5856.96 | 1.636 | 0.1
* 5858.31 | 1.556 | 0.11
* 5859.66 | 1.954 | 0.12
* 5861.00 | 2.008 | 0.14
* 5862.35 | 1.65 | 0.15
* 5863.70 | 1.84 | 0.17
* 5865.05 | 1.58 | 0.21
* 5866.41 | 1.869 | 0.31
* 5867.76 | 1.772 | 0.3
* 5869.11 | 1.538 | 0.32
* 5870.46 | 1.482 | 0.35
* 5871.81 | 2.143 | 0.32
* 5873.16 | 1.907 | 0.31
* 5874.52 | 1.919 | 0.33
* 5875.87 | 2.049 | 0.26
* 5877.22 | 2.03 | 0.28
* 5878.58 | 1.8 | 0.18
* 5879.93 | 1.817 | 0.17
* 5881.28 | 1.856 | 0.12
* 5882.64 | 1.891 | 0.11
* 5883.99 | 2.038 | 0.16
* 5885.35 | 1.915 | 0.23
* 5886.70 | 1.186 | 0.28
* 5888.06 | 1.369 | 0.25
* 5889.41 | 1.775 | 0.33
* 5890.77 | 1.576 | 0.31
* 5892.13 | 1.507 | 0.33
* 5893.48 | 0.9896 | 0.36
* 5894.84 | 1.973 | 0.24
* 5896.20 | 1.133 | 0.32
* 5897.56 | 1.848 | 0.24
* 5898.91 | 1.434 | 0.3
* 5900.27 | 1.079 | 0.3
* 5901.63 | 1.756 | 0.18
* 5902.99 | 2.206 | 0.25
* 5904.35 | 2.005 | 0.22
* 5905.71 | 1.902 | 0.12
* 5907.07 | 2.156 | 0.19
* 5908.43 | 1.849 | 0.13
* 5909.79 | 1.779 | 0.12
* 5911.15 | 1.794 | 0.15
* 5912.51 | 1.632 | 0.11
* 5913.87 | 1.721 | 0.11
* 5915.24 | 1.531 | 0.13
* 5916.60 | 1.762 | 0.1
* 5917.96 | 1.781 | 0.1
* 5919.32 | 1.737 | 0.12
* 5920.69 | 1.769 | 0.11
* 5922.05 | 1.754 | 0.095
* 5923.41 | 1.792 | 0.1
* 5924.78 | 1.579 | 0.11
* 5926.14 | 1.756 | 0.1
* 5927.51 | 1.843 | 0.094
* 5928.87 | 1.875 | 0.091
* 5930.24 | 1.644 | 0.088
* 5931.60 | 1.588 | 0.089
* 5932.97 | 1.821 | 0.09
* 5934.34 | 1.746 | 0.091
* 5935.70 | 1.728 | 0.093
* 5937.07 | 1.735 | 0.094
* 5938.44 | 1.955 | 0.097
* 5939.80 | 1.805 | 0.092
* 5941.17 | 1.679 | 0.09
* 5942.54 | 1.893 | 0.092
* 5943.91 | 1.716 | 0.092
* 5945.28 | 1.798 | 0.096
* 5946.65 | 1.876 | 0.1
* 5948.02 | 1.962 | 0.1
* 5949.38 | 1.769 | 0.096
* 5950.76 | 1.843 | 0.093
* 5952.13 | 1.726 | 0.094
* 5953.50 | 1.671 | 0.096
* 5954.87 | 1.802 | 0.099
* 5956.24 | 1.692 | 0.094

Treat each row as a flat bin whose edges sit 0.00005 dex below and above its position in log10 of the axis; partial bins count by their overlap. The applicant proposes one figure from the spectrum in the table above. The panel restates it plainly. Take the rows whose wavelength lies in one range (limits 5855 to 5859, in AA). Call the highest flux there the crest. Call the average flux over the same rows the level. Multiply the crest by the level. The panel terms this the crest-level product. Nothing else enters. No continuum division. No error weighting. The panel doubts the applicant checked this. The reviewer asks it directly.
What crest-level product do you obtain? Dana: 2.8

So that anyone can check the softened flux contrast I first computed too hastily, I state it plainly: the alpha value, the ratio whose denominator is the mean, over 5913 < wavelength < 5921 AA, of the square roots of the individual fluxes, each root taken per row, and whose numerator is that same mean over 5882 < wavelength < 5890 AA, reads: 0.99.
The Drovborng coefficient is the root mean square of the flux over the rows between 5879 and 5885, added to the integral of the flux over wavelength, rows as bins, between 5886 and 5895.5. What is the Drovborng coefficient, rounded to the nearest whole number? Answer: 16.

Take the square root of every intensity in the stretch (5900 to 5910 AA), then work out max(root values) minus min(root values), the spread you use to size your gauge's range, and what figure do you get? 0.45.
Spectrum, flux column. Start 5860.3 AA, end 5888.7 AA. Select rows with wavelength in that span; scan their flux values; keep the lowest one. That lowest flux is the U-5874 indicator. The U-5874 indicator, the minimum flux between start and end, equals 1.186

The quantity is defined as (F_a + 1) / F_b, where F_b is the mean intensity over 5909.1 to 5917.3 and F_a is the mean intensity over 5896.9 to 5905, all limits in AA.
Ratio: 1.60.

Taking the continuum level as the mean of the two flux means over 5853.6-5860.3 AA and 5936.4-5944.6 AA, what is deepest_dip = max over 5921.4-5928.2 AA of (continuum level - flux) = 0.19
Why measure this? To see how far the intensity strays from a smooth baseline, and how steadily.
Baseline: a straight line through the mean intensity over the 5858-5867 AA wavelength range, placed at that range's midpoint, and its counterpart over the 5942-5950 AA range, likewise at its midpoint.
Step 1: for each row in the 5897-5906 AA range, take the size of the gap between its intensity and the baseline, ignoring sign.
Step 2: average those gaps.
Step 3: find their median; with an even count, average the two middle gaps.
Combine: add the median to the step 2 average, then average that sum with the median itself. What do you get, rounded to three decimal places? 0.332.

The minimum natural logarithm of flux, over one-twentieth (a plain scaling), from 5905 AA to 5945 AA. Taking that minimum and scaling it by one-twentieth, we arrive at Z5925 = 0.021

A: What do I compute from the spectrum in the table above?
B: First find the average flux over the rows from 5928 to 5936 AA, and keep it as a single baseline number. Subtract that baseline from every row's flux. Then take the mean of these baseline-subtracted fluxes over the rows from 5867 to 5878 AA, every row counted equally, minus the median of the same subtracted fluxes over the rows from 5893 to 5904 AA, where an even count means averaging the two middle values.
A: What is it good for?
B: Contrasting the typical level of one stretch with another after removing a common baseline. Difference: 0.260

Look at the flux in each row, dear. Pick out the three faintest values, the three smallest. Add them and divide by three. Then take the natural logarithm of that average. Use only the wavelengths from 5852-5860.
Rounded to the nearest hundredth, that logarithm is 0.47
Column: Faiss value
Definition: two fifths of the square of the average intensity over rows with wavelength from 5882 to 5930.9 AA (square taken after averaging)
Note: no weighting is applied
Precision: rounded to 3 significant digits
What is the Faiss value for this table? 1.16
